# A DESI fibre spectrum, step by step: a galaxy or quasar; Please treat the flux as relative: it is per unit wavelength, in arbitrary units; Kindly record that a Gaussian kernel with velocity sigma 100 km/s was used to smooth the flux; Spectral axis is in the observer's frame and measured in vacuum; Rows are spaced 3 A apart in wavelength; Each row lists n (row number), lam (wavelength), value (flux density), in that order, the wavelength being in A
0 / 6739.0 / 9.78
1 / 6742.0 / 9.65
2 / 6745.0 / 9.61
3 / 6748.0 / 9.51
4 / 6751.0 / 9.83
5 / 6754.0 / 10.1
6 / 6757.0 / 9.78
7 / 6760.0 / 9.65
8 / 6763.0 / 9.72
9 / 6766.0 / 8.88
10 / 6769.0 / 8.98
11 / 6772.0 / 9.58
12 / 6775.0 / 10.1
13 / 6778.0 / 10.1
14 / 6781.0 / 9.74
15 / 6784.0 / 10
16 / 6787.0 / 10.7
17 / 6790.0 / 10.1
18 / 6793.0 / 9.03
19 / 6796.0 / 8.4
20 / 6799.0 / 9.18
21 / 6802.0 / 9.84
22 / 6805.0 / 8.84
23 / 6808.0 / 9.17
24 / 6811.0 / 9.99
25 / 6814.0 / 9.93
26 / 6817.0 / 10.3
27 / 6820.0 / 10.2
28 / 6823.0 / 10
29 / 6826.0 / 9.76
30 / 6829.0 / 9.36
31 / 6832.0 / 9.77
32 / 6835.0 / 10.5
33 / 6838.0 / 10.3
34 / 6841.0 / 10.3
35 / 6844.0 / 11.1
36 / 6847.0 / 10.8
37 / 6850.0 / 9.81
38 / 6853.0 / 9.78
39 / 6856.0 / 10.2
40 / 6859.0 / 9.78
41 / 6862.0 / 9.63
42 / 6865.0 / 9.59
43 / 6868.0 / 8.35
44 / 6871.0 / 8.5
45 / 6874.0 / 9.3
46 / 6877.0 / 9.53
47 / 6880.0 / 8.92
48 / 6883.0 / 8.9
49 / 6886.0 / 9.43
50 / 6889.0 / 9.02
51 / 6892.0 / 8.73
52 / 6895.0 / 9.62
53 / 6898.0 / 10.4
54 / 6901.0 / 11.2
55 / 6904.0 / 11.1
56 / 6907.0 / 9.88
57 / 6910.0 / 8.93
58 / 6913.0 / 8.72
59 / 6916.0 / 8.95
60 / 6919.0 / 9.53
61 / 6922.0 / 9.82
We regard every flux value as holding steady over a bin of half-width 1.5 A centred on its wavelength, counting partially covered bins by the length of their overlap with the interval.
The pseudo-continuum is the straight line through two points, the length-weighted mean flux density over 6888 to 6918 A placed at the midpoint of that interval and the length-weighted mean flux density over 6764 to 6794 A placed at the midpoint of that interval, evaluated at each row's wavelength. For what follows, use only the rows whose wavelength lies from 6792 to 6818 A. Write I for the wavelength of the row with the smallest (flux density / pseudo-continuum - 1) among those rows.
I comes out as 6796.0 A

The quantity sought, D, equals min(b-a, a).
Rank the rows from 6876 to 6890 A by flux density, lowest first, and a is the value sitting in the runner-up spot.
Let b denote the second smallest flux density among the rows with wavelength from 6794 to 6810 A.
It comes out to -0.1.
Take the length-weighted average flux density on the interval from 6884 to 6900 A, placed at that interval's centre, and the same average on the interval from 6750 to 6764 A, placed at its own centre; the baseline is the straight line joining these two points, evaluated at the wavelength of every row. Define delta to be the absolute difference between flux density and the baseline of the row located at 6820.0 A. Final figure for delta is 0.54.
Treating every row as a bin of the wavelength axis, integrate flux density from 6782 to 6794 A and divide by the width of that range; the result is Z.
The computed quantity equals 9.99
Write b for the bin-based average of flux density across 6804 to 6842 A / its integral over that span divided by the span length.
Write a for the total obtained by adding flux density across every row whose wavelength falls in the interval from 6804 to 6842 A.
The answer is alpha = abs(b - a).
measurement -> 119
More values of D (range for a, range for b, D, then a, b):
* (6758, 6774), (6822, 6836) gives 0.8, 8.98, 9.76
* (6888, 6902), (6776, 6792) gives 1.0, 9.02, 10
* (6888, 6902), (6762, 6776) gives 0.0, 9.02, 8.98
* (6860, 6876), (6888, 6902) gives 0.5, 8.5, 9.02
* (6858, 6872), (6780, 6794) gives 1.2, 8.5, 9.74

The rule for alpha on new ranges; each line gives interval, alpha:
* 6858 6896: 110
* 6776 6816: 115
